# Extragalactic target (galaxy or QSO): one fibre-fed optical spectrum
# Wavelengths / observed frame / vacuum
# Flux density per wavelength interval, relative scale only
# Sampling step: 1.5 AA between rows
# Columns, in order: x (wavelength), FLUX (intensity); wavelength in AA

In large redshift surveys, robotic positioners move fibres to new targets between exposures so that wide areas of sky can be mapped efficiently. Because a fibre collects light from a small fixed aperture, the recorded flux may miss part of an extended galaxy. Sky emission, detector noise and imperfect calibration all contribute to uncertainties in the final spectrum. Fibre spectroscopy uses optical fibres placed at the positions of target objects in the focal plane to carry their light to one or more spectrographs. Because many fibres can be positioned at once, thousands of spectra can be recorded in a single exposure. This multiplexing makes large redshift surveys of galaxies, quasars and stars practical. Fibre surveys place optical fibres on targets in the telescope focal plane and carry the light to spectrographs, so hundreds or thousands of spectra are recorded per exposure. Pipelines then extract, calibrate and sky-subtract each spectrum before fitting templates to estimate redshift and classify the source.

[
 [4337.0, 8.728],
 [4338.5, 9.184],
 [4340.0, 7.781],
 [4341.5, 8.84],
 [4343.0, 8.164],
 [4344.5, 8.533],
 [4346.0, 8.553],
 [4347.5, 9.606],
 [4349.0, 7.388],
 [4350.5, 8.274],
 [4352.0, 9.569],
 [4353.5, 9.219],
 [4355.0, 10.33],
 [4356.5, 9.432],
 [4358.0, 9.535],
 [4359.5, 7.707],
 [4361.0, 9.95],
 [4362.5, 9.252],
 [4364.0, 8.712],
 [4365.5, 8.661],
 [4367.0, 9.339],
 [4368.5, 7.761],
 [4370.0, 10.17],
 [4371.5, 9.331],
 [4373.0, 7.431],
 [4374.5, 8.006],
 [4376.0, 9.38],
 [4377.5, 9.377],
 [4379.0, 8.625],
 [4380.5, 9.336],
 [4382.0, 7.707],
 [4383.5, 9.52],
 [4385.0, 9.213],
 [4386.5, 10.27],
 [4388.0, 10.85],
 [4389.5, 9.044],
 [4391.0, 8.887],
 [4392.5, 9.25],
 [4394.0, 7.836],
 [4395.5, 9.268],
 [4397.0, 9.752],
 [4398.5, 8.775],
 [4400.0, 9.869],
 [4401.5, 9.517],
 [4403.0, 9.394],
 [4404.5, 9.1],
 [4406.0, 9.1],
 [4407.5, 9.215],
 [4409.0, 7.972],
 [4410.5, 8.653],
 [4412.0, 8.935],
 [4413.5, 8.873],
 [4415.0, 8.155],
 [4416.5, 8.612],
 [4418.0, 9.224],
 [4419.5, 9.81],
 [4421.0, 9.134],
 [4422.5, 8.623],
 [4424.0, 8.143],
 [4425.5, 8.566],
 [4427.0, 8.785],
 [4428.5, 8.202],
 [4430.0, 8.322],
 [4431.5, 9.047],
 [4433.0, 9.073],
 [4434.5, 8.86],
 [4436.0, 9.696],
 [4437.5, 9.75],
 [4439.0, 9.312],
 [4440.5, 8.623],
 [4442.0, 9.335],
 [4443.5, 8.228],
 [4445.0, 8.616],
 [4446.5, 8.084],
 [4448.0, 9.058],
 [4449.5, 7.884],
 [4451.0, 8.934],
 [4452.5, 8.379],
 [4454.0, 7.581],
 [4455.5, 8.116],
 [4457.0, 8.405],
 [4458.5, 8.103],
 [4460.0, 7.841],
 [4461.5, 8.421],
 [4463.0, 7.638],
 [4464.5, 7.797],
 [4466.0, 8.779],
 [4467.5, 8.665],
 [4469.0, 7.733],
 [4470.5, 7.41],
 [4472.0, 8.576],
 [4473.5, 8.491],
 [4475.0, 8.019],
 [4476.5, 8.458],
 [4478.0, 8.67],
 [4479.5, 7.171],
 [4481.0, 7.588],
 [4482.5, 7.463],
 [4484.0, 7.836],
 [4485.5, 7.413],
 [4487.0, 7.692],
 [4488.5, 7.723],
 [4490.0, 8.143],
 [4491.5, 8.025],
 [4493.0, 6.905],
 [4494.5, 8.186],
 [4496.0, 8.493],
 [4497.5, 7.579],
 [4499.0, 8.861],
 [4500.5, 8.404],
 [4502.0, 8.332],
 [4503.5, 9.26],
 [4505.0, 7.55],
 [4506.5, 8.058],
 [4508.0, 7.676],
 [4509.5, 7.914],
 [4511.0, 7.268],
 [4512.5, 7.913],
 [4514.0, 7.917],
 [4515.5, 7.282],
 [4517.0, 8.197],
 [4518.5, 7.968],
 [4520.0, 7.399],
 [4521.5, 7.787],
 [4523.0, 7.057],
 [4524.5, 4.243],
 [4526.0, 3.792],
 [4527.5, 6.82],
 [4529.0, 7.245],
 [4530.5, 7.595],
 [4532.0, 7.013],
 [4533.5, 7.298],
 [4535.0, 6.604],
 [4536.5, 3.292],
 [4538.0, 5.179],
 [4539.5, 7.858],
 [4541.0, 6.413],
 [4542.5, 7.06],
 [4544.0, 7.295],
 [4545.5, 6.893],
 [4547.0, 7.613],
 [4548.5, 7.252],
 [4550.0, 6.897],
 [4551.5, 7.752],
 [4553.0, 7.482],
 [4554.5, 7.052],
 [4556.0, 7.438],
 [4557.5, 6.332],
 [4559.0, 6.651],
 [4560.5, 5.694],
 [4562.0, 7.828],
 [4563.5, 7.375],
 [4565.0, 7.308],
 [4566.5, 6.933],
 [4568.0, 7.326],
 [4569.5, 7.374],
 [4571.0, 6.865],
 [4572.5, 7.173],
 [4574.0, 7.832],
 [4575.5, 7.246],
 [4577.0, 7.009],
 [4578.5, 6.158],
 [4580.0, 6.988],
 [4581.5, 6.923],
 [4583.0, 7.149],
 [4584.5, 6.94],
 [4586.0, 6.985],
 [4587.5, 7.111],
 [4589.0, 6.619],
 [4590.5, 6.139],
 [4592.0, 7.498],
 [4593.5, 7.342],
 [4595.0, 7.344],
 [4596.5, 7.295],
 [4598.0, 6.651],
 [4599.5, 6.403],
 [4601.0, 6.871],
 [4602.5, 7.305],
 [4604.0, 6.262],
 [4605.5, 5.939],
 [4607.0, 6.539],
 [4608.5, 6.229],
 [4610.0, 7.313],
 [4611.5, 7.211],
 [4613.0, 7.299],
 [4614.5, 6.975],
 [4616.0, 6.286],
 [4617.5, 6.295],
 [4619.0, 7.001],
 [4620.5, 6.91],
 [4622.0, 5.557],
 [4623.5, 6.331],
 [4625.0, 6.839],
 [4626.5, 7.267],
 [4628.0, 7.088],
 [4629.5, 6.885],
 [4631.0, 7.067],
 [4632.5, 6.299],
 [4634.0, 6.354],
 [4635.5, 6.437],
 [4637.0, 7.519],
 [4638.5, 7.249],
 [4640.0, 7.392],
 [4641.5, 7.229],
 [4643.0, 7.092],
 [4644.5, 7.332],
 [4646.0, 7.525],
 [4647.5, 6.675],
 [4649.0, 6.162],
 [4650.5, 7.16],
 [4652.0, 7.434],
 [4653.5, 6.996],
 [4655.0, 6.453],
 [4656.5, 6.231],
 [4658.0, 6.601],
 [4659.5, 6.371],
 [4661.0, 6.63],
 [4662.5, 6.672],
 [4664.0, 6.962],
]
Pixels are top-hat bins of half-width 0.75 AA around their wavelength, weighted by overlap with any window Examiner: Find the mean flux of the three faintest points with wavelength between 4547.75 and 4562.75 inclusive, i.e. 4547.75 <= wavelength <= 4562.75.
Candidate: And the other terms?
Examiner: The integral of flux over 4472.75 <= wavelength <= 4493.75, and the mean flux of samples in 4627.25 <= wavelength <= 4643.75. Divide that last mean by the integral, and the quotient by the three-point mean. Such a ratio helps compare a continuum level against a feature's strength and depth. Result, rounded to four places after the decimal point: 0.0068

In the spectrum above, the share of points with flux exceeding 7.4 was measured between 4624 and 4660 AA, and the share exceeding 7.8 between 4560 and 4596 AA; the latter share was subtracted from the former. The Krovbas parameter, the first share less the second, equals 0.0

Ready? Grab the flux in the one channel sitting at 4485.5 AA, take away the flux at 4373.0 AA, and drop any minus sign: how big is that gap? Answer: 0.0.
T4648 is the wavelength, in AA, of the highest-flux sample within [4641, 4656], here 4646.0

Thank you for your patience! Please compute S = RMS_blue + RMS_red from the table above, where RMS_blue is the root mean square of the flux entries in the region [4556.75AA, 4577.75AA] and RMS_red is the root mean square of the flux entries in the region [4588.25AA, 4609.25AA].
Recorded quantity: 13.9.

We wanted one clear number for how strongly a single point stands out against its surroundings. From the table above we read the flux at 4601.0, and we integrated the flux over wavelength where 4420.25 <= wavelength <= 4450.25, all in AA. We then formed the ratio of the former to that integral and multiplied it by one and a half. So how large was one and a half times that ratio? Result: 0.039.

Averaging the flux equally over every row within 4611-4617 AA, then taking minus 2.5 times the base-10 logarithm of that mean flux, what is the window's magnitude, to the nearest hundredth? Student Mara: -2.10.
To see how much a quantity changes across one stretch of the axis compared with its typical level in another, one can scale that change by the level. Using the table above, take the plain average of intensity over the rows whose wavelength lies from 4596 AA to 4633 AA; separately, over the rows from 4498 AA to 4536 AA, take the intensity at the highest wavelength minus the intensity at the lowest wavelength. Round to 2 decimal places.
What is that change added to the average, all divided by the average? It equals 0.66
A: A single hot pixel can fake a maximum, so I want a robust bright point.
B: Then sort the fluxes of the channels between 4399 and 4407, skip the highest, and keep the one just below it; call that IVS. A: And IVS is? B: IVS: 9.517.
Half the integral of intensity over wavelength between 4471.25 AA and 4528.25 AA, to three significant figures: 219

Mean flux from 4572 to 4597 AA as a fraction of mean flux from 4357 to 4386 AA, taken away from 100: 99.2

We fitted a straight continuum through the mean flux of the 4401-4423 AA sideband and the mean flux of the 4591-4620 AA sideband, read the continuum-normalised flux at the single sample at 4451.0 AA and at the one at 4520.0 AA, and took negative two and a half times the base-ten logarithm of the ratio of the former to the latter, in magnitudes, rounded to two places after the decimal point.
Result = -0.10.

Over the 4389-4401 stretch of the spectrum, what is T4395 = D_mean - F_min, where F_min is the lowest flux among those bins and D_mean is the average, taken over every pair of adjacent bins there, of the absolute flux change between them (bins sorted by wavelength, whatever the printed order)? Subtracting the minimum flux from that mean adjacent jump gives -7.0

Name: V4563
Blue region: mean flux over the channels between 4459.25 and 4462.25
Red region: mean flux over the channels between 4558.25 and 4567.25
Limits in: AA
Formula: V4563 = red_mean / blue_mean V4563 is 0.86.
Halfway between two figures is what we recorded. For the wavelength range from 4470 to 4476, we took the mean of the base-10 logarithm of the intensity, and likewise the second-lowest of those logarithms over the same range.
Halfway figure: 0.91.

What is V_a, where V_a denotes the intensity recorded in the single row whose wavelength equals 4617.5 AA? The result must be 6.295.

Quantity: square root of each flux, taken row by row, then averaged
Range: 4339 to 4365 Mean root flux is 2.98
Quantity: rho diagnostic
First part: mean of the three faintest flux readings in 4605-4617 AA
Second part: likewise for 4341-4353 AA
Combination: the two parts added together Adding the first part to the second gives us 14.1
